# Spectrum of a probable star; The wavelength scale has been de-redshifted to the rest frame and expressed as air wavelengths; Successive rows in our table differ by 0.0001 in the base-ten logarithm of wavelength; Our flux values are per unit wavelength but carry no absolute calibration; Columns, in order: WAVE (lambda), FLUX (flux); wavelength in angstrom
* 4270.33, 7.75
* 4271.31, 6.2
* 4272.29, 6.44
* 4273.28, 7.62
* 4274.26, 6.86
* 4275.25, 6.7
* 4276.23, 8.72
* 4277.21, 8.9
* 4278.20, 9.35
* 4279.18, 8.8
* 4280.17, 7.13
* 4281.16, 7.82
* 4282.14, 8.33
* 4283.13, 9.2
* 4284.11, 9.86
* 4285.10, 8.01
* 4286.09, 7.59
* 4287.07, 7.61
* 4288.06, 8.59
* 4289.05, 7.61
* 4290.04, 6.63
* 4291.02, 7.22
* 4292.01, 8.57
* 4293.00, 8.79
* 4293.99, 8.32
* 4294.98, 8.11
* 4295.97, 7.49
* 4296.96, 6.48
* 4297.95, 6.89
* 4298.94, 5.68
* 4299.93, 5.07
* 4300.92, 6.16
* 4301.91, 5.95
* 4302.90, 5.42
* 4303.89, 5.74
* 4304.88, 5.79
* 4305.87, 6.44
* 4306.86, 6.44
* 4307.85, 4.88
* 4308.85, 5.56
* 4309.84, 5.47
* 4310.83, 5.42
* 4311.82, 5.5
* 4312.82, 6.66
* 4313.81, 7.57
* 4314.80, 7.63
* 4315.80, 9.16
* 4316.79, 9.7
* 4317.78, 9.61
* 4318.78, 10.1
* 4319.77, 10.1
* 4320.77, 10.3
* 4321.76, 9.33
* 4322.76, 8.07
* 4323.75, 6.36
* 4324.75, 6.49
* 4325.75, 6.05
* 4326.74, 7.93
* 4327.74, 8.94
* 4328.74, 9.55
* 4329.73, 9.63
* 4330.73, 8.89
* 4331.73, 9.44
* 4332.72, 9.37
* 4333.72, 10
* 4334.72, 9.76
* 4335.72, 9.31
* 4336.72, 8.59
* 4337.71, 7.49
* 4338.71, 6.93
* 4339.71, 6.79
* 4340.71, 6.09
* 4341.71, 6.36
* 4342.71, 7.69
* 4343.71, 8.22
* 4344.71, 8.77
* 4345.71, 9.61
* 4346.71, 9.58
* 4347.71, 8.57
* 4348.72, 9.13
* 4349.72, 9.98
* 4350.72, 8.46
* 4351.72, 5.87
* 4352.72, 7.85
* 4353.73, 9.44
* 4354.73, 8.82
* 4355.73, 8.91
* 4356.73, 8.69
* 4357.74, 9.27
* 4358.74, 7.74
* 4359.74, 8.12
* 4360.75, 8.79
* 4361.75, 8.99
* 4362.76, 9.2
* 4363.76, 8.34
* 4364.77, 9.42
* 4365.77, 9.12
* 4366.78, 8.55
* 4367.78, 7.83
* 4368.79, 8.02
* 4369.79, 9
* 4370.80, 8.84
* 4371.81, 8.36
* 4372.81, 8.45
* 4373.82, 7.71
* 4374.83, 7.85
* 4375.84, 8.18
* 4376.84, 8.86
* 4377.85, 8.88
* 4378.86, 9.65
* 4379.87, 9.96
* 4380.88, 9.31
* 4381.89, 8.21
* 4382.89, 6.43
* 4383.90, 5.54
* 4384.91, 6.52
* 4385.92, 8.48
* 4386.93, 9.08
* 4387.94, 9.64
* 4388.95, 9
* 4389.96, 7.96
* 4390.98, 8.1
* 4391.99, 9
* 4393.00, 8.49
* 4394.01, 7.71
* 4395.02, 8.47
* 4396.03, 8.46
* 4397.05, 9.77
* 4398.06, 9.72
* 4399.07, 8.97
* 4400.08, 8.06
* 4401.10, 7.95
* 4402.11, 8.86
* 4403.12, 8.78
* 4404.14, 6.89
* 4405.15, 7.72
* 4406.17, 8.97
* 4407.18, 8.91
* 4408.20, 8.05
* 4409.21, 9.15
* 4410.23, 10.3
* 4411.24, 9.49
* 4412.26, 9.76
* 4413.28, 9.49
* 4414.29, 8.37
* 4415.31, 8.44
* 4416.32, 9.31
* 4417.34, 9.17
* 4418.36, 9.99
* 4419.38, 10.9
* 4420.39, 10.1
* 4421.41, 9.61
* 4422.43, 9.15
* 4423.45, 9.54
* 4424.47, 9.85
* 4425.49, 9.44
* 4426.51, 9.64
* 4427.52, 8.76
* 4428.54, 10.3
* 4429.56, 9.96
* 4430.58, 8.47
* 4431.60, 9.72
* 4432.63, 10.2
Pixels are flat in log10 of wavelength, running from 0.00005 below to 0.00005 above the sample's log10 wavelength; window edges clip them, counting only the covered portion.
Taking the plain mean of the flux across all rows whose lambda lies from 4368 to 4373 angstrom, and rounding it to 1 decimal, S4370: 8.5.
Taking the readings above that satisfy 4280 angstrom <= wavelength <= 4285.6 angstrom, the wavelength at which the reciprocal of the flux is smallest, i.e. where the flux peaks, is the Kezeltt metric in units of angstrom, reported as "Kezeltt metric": 4284.11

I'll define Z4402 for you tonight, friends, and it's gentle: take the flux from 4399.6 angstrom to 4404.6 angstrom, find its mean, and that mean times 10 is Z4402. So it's 81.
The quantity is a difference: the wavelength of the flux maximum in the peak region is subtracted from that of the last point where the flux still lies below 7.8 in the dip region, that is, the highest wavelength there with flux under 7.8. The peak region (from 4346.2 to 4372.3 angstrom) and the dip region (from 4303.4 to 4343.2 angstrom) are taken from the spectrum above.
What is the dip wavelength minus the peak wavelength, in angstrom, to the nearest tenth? -7.0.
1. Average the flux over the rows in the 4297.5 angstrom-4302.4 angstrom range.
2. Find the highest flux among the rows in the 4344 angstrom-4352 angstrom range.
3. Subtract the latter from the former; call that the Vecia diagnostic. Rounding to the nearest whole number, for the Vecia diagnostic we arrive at -4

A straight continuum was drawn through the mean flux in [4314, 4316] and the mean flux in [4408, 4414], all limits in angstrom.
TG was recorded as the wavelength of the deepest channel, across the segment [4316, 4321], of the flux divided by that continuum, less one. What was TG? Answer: 4317.78 angstrom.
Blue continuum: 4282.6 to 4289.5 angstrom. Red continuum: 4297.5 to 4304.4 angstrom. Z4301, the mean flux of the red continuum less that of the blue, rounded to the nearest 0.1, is -2.5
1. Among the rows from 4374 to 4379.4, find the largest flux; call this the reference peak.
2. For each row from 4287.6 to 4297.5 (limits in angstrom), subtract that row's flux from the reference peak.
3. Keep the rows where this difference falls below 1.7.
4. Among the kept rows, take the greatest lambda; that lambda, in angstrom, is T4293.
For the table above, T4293 4294.98 angstrom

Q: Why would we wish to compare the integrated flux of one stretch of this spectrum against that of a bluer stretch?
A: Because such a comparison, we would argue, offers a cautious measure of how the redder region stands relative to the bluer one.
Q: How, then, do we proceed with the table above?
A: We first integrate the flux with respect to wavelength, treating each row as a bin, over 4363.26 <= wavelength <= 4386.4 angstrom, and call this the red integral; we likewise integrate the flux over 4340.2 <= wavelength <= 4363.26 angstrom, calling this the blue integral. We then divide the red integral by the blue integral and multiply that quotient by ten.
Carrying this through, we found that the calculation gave 9.9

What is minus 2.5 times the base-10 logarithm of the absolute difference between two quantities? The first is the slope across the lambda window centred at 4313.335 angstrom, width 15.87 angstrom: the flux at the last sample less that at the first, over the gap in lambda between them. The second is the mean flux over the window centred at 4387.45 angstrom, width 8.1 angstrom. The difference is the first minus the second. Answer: -2.23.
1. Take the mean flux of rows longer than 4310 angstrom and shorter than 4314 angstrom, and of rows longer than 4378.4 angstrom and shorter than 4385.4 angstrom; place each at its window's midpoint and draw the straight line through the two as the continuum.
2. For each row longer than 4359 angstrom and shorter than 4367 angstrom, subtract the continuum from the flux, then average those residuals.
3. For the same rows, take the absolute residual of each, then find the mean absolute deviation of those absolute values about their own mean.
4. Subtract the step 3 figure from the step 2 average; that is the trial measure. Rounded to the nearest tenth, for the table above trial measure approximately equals 1.0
